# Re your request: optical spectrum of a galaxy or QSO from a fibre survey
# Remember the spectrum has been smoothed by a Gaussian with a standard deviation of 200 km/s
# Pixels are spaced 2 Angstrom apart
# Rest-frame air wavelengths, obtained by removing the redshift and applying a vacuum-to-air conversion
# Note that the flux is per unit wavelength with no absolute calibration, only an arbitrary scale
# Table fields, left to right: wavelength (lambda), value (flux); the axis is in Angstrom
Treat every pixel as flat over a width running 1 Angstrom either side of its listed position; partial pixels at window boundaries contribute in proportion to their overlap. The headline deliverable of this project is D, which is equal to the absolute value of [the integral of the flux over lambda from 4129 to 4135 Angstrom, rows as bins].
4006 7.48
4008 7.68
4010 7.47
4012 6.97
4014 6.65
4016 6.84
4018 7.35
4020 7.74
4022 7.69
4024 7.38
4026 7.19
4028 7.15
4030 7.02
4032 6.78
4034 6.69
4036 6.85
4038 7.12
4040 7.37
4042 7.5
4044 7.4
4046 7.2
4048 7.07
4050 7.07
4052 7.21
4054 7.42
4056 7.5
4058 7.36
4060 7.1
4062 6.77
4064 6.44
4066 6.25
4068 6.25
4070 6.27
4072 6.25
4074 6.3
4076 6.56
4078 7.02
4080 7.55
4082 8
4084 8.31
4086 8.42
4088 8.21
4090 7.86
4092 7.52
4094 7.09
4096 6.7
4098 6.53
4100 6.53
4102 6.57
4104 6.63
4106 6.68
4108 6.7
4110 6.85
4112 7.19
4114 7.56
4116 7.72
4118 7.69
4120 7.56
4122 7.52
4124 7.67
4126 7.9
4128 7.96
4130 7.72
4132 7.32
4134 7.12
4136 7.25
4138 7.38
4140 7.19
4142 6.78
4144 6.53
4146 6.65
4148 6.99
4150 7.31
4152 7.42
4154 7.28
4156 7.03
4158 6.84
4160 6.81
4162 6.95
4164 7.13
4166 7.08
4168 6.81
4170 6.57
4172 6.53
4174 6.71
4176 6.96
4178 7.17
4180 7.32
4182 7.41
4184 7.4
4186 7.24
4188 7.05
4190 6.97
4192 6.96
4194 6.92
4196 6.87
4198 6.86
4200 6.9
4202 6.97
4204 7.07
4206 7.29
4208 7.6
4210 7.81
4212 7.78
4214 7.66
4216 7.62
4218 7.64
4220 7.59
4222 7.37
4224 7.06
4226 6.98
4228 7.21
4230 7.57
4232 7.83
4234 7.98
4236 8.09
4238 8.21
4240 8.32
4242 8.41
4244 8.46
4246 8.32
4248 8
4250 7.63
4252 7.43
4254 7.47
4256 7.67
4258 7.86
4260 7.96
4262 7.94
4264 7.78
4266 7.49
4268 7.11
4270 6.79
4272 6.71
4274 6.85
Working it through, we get 44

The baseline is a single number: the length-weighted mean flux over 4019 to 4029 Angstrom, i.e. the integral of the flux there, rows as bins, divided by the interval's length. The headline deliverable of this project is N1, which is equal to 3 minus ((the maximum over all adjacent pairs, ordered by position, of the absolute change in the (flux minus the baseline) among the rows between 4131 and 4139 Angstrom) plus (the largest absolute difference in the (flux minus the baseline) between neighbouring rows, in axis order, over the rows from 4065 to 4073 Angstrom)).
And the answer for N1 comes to 2.78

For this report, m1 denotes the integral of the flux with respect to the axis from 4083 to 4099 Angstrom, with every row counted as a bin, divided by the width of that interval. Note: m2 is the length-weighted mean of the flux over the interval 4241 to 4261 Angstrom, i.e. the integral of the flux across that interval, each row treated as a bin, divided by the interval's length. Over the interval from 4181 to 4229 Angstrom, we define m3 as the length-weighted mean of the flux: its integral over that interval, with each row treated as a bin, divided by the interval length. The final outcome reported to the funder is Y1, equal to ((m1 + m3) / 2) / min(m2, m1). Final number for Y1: 0.98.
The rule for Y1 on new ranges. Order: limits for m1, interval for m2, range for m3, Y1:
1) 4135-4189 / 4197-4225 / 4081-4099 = 1.04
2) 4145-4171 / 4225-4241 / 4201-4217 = 1.03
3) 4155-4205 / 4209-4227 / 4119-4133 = 1.05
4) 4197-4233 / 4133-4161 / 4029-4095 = 1.03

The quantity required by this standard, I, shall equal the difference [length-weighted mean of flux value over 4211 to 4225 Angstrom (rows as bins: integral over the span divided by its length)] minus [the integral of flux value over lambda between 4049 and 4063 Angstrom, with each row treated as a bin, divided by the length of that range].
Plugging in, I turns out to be 0.33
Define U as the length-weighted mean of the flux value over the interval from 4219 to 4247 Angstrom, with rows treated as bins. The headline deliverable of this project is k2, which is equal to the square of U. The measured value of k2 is 61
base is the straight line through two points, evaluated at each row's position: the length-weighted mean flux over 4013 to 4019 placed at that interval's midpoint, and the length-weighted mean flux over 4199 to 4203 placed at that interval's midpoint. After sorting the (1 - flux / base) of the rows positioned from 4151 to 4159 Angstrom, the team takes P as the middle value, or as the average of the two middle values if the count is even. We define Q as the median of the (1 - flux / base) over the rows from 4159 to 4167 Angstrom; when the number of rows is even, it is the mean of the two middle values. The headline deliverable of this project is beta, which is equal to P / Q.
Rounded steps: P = -0.031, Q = -0.01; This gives 2.8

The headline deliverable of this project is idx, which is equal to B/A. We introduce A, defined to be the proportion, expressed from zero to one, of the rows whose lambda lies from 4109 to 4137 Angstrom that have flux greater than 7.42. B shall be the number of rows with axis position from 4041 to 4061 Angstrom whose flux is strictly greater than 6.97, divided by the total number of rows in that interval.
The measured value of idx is 2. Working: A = 0.6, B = 1.0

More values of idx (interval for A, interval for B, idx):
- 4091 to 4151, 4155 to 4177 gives 1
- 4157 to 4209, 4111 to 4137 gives 26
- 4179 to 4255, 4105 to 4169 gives 1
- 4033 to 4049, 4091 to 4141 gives 5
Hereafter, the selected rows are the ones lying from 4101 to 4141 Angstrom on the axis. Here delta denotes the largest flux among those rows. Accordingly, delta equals 7.96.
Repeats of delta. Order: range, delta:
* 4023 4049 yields 7.5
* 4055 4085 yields 8.31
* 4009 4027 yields 7.74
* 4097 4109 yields 6.7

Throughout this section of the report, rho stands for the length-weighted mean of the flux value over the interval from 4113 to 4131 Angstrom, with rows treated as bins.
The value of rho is 7.70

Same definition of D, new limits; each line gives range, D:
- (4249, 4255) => 45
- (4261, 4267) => 46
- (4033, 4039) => 41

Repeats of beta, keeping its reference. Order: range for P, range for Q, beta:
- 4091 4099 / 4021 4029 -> -0.1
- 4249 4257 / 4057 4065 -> -70.1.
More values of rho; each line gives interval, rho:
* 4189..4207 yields 6.98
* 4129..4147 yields 7.10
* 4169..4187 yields 7.03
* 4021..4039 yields 7.10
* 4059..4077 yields 6.47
